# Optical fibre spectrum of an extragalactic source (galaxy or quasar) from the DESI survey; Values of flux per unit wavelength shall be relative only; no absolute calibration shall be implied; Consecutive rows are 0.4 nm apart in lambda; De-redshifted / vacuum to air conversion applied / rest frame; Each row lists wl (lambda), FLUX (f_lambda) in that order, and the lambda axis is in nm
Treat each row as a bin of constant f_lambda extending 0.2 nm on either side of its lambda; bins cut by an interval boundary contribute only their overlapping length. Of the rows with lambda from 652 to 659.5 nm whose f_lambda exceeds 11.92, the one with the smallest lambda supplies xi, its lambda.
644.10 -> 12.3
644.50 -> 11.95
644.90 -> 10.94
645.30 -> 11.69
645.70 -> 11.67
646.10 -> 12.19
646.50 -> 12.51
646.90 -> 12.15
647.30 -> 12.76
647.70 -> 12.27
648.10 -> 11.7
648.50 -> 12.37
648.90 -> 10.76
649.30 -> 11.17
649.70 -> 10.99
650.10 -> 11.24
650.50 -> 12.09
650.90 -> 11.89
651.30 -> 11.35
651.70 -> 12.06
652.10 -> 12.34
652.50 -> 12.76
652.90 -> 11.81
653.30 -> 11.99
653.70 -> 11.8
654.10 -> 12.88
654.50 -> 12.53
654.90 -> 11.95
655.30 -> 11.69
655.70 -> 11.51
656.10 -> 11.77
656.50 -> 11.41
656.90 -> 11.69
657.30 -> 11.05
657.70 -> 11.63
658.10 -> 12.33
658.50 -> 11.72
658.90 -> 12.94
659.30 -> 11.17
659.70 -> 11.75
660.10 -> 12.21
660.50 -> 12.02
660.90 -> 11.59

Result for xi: 652.10 nm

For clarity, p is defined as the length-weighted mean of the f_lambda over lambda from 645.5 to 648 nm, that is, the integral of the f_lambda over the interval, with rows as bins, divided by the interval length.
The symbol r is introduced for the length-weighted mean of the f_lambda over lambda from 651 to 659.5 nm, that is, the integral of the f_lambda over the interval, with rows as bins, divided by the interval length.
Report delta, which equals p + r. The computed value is 24.2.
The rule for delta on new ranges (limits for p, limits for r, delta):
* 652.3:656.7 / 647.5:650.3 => 23.5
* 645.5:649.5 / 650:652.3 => 23.8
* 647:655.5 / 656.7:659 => 23.8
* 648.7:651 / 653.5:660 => 23.2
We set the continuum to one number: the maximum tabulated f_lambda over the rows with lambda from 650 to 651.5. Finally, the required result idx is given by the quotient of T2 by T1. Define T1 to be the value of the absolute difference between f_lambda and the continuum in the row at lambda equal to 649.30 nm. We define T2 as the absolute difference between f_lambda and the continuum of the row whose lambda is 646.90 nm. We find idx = 0.07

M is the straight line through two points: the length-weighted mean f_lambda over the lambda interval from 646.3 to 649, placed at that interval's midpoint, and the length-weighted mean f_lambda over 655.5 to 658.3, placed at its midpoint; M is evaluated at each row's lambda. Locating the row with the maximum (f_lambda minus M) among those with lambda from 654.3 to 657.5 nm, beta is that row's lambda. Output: 654.50 nm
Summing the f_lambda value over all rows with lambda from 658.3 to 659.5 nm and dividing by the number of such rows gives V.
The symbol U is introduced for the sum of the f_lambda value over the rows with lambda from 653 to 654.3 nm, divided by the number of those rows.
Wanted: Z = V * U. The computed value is 146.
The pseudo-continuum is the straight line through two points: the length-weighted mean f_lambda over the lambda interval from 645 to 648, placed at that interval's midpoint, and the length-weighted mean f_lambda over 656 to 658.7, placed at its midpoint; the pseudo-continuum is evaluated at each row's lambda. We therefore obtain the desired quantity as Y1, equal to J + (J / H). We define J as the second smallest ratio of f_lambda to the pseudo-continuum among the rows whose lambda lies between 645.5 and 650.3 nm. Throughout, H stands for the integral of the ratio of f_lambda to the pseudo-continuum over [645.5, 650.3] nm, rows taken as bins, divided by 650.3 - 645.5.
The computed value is 1.85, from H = 0.98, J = 0.92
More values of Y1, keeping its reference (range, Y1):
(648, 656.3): 1.84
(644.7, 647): 1.94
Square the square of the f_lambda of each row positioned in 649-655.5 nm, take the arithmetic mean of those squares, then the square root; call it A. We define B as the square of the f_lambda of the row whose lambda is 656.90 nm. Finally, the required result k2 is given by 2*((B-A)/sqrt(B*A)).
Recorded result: -0.09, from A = 143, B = 137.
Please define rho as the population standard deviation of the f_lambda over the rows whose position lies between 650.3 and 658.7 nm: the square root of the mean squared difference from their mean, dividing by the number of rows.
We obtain 0.45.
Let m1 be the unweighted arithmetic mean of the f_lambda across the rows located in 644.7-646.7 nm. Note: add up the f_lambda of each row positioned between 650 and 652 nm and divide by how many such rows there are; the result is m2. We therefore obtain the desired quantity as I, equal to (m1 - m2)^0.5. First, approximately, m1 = 11.8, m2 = 11.7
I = 0.27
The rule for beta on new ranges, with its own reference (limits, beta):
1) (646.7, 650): 647.30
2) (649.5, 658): 654.10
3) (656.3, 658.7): 658.10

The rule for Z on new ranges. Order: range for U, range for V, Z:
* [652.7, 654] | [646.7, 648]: 147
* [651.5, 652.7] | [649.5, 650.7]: 142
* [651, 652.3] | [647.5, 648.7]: 144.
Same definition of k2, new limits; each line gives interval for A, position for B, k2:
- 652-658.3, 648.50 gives 0.13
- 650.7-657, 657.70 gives -0.12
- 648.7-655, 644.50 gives 0.02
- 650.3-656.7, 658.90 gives 0.30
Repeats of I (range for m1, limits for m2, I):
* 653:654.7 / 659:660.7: 0.72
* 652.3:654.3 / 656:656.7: 0.81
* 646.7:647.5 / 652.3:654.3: 0.45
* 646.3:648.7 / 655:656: 0.83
